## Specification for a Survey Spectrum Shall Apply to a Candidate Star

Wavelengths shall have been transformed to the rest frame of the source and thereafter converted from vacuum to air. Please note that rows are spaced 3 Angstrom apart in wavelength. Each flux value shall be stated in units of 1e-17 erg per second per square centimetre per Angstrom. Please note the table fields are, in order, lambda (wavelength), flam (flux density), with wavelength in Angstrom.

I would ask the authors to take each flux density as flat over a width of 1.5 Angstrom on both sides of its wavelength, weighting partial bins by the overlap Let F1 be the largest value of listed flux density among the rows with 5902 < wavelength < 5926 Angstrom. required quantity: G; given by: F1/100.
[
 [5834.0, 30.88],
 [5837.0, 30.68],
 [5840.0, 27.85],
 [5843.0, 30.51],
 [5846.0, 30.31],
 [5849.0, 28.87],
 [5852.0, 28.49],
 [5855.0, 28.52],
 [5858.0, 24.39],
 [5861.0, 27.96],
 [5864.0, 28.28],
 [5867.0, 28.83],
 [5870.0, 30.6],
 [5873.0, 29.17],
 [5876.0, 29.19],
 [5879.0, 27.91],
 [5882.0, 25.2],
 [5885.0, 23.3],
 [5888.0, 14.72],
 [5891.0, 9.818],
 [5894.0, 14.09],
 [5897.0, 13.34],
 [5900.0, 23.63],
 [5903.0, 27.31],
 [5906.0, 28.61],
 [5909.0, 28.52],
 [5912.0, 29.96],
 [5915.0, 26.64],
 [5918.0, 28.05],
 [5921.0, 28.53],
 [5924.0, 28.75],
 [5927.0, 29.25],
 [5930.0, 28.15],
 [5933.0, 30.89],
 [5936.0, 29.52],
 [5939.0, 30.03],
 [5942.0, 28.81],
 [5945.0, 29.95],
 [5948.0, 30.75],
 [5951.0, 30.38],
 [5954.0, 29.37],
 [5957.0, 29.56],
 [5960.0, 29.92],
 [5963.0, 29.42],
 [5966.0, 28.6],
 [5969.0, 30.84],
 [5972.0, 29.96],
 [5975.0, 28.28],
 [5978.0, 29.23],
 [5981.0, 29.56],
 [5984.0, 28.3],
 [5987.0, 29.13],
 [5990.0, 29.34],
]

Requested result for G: 0.300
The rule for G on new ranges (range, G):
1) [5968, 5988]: 0.308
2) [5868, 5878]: 0.306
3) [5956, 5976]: 0.308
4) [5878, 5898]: 0.279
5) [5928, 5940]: 0.309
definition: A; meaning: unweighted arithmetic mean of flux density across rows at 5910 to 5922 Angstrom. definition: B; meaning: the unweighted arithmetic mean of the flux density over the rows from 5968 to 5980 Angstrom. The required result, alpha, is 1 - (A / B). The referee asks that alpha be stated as 0.04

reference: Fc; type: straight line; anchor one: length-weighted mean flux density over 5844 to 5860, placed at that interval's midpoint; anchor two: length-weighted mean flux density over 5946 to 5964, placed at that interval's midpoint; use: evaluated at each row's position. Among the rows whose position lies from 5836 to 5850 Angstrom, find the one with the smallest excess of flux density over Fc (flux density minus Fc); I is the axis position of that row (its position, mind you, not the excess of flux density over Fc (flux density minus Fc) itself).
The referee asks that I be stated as 5840.0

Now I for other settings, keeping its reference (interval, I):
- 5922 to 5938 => 5930.0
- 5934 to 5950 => 5942.0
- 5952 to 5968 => 5966.0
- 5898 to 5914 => 5900.0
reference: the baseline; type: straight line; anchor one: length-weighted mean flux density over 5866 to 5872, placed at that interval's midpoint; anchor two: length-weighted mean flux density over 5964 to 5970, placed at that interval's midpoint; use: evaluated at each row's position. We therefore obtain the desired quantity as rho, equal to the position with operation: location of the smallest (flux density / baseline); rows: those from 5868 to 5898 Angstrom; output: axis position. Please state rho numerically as 5891.0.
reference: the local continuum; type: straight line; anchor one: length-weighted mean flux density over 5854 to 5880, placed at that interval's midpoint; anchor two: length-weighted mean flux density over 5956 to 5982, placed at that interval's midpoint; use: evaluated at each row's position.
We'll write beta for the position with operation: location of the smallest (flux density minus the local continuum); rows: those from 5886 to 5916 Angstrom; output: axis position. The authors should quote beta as 5891.0 Angstrom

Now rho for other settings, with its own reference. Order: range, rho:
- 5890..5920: 5891.0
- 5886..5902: 5891.0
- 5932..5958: 5942.0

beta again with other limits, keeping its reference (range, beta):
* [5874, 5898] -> 5891.0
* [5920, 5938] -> 5930.0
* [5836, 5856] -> 5840.0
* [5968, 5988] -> 5984.0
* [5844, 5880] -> 5858.0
